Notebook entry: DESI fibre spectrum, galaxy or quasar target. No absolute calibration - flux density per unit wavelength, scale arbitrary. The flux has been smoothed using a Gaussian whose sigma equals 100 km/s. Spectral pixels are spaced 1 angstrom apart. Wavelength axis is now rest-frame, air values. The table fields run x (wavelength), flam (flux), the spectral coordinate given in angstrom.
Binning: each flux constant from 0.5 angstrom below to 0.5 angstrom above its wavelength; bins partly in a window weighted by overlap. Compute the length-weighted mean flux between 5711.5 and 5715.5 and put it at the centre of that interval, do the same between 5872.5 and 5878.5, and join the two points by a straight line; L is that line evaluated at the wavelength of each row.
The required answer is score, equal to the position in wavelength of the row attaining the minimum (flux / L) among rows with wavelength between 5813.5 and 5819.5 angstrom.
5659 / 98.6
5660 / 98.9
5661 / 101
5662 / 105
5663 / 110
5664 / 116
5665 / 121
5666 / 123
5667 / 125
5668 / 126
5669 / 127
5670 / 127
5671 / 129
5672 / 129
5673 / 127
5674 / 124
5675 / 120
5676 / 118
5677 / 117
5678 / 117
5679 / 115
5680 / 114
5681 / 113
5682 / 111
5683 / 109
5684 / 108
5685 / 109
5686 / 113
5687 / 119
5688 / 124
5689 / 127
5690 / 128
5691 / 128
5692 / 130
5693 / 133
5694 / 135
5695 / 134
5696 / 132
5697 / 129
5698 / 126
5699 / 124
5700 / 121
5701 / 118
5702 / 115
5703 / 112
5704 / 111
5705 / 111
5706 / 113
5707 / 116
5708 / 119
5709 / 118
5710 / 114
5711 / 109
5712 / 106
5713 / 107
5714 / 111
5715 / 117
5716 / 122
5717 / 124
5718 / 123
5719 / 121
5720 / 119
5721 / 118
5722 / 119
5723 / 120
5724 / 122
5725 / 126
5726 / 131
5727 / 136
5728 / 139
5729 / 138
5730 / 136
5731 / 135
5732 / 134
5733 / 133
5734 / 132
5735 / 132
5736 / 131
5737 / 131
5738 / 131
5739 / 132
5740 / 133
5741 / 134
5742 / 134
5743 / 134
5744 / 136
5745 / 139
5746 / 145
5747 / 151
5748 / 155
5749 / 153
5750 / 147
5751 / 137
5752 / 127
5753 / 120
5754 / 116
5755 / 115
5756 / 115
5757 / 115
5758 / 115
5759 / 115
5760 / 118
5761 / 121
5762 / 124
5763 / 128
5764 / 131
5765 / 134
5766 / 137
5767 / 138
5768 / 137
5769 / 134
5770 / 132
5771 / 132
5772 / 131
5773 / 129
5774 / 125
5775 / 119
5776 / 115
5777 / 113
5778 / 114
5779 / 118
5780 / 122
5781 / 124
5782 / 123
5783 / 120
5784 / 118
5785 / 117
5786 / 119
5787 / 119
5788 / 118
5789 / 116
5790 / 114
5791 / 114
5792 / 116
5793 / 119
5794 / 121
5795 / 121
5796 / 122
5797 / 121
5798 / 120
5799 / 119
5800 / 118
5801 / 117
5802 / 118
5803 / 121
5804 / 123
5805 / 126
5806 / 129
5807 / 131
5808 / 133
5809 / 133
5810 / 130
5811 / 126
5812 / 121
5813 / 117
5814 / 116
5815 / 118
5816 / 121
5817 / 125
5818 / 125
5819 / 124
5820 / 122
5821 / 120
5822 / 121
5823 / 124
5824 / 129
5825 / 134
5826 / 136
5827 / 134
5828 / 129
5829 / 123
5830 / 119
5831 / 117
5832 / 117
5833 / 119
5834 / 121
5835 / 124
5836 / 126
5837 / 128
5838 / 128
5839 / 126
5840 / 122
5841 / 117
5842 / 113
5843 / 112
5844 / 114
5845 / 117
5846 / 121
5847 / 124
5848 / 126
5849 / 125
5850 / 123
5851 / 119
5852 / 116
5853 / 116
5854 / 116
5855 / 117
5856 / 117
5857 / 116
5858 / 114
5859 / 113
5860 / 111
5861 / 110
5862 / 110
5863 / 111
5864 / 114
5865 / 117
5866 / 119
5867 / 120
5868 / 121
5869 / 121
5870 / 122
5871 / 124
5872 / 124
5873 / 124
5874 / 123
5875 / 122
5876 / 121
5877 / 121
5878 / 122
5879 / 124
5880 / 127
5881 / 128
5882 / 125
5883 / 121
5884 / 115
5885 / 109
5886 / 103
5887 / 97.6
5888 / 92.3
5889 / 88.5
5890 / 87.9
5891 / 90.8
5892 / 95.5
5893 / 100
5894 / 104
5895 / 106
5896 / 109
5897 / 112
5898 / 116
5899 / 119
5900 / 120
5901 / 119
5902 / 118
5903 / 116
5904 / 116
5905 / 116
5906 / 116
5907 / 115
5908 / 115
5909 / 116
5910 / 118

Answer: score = 5814 angstrom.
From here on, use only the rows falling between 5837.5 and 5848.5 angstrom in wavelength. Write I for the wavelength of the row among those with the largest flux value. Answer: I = 5838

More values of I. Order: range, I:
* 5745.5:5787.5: 5748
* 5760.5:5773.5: 5767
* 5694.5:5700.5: 5695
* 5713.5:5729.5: 5728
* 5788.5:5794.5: 5794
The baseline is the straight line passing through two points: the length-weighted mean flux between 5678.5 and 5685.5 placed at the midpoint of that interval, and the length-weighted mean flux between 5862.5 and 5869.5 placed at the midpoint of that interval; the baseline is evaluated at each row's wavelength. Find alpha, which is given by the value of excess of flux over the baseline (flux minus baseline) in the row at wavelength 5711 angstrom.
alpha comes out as -3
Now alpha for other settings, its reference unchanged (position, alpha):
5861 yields -7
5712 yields -6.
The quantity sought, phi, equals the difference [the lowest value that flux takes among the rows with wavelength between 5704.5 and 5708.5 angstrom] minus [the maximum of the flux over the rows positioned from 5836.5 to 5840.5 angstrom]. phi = -17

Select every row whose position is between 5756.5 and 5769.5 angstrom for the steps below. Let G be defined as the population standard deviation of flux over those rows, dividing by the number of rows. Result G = 8.7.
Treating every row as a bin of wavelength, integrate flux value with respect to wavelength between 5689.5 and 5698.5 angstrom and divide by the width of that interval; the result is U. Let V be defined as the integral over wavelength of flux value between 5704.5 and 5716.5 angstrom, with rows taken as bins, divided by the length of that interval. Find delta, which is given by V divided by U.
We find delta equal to 0.87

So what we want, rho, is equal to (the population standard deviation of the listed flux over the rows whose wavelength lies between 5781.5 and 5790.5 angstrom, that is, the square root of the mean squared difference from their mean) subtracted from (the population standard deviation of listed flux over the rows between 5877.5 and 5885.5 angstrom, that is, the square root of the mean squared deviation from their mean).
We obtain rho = 3.6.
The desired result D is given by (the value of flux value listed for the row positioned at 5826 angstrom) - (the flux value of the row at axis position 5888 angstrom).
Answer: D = 44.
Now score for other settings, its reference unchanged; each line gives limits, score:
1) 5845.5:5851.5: 5851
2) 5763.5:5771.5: 5764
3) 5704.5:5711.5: 5711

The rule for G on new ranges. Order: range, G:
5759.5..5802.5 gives 6.9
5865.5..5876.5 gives 1.6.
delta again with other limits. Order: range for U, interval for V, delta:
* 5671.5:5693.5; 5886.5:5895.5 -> 0.80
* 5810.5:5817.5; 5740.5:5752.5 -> 1.17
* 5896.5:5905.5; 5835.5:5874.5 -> 1.02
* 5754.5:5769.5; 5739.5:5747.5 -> 1.10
